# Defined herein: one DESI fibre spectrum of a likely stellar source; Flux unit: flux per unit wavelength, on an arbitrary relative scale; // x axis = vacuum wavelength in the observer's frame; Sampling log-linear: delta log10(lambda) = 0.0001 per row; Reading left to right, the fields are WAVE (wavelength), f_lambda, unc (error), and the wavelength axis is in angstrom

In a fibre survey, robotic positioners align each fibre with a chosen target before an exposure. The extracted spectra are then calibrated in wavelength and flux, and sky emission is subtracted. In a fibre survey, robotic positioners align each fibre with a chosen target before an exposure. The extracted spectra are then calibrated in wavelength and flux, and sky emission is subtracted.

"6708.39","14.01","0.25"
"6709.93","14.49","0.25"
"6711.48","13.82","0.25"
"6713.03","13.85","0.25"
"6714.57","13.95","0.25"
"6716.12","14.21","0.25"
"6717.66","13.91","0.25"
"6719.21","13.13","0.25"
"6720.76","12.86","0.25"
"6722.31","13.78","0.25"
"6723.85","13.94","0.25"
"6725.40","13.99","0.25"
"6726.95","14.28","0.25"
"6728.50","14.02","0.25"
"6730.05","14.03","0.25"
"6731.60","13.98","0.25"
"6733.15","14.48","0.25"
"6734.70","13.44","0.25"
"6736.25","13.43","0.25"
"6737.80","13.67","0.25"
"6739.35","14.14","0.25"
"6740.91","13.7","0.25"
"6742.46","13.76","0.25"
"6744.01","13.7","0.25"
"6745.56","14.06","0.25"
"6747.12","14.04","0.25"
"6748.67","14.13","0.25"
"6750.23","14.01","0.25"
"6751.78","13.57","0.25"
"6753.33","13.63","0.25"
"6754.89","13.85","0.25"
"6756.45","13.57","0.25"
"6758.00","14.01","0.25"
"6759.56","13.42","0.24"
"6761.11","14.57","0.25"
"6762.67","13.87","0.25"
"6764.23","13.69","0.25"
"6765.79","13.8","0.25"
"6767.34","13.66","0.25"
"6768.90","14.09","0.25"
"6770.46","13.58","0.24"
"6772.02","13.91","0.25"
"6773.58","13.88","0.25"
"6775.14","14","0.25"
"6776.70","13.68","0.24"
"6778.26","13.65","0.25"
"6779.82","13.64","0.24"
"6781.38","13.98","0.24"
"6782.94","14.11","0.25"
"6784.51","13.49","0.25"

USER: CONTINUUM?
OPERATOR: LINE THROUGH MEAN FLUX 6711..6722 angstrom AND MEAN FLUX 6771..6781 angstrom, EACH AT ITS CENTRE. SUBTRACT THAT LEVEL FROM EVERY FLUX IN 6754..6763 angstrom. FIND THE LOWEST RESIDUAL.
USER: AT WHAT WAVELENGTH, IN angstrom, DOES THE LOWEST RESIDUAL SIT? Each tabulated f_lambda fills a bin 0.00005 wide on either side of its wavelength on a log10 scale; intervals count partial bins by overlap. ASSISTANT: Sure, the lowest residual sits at 6759.56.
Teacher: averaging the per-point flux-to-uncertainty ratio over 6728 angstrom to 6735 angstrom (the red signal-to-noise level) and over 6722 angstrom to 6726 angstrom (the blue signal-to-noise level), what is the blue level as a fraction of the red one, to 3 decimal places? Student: 0.994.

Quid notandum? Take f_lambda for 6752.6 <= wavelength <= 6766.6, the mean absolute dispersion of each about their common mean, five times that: 1.1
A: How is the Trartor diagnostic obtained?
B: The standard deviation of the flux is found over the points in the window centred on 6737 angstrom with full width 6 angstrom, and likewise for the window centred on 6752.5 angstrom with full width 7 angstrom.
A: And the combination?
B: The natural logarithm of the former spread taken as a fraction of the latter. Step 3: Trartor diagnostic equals 0.49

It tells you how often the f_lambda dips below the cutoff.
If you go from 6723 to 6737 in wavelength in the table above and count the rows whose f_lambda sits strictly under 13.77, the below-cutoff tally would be 2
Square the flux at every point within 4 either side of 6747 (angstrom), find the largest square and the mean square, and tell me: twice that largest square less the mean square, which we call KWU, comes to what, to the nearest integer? 204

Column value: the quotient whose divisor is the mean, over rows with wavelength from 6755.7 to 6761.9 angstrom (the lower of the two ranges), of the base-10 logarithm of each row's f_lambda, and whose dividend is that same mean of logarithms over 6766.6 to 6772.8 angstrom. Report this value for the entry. 1.00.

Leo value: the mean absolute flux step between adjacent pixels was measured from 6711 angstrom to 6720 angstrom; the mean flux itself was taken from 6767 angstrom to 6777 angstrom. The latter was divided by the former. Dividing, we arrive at 47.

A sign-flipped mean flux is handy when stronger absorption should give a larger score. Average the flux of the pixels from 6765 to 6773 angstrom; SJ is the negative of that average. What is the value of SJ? -13.8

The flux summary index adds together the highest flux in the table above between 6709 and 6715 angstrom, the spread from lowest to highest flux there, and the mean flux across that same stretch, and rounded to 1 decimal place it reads 29.2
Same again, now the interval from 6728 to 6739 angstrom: 29.4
